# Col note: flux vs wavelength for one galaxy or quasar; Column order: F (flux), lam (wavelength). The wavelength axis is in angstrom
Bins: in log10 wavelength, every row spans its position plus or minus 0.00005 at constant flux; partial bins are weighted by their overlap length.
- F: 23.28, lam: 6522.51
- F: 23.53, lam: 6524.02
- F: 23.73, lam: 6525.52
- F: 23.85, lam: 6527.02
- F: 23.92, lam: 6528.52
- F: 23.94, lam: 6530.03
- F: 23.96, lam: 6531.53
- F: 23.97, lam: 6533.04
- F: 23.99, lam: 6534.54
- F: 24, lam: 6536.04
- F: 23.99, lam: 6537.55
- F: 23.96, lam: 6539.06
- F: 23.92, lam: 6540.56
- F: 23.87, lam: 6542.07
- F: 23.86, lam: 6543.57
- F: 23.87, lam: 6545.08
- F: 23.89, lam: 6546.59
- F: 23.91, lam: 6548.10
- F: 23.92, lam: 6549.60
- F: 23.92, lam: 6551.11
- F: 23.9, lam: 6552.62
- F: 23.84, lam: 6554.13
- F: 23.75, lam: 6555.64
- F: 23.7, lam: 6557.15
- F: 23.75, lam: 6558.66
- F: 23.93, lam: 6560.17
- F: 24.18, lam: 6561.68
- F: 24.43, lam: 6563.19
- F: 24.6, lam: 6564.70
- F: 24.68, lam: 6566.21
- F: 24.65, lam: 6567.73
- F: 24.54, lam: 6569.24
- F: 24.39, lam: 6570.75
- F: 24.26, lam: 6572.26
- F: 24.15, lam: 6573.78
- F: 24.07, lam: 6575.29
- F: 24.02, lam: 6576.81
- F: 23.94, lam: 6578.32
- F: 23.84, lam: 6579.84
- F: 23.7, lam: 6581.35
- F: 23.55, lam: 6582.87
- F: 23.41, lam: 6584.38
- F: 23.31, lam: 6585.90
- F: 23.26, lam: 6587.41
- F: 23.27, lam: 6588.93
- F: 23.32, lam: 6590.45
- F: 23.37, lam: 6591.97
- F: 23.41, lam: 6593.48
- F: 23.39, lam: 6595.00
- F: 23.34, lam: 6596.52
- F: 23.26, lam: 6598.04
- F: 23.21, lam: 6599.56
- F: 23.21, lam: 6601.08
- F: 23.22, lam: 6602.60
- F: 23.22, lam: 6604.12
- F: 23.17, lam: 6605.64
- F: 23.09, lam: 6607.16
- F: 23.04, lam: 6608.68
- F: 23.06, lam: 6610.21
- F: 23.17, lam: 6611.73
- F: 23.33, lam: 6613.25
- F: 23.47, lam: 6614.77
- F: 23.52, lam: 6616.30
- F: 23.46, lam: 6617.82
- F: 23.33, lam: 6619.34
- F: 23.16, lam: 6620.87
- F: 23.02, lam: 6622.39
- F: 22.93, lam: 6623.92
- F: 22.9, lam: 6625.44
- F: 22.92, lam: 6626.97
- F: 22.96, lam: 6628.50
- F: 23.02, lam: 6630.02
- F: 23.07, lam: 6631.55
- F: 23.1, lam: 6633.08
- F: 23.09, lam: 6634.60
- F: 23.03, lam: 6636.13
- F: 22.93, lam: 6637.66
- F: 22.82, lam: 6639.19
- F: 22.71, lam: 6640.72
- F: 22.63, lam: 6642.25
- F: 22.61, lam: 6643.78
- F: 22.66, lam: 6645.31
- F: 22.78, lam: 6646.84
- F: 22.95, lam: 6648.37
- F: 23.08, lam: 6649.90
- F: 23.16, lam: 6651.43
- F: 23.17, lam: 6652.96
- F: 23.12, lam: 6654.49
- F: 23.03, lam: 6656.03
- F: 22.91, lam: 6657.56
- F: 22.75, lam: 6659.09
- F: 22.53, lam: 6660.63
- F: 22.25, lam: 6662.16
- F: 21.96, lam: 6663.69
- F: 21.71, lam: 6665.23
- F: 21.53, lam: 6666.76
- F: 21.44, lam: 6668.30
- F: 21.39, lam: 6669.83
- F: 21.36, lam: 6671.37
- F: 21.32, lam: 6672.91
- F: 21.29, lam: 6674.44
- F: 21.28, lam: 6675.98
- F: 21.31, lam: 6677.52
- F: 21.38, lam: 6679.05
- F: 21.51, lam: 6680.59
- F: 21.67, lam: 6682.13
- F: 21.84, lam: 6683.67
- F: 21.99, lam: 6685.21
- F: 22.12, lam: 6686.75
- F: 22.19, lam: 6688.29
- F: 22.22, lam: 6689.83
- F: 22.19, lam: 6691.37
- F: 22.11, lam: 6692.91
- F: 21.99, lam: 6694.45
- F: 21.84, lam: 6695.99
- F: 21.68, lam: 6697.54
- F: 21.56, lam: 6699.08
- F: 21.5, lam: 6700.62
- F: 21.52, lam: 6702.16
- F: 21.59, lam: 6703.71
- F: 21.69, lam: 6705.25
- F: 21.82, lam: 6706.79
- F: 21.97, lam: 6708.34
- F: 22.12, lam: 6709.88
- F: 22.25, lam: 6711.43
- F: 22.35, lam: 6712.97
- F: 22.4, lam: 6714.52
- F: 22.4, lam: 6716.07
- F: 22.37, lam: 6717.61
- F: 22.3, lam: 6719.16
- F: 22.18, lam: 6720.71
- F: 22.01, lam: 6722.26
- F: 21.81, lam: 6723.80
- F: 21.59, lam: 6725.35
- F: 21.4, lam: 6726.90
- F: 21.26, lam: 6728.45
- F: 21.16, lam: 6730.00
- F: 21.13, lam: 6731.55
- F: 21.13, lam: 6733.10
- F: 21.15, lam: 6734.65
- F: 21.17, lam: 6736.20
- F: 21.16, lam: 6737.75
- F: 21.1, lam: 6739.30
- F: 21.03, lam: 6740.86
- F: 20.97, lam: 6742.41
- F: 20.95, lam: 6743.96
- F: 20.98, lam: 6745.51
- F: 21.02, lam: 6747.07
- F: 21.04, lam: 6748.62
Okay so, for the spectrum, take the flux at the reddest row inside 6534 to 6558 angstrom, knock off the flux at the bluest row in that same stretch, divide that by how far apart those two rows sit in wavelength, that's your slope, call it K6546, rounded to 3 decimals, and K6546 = -0.013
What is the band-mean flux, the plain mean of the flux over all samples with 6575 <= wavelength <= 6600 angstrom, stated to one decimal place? 23.5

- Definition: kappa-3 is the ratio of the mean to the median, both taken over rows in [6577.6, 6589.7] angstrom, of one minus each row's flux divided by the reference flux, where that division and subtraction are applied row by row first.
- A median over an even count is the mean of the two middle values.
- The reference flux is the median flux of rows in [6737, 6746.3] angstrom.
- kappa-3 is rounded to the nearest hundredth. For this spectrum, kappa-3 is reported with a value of 1.02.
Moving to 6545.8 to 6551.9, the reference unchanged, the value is 1.00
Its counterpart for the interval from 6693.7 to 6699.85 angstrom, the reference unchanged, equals 1.01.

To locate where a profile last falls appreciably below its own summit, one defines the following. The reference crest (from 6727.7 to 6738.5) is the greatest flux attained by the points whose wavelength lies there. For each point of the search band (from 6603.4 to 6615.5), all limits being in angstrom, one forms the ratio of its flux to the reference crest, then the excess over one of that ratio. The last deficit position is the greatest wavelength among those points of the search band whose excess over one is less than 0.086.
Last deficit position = 6610.21 angstrom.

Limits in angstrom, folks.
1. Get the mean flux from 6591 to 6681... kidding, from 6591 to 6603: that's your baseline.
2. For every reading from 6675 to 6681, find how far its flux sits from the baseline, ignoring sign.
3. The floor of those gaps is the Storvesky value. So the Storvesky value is 1.8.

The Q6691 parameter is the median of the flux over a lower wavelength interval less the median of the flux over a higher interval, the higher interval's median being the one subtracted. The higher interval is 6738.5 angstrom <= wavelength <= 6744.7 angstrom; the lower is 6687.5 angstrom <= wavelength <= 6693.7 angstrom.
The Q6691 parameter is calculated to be 1.2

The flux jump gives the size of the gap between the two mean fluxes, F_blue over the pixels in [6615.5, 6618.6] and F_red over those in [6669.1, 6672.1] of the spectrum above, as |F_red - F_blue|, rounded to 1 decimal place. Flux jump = 2.1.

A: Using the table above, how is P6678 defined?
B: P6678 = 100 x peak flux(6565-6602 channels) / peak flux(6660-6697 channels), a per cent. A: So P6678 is 110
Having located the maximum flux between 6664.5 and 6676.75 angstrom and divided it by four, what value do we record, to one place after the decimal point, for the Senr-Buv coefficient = 5.4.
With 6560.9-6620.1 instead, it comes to 6.2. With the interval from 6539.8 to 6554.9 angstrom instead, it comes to 6.0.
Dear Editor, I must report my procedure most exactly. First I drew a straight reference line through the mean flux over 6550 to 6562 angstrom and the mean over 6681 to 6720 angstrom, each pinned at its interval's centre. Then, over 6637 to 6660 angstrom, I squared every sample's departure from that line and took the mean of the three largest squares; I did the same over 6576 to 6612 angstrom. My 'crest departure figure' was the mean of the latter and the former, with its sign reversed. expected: -0.2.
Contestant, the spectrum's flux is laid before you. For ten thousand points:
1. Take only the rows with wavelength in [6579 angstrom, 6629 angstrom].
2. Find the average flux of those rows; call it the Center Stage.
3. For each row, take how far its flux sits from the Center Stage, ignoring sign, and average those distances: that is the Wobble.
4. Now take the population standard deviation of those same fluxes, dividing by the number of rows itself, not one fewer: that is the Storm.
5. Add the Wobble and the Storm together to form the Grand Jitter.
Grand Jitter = 0.4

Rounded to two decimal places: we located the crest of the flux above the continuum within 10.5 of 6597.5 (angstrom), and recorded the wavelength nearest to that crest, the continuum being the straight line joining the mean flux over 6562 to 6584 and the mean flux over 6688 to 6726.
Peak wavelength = 6595.00 angstrom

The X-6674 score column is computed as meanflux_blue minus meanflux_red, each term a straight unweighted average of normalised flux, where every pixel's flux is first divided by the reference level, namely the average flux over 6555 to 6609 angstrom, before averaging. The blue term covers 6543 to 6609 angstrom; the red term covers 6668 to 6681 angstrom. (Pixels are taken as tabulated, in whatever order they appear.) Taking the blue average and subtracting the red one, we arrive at 0.10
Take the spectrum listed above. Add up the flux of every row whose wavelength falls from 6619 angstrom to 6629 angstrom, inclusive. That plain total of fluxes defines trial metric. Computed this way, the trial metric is 161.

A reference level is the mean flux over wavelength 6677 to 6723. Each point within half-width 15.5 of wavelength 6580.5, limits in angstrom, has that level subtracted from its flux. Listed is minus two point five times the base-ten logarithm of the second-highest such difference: -1.1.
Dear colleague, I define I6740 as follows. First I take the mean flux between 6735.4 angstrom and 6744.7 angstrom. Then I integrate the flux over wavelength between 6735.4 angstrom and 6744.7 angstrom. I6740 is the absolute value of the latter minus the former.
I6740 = 175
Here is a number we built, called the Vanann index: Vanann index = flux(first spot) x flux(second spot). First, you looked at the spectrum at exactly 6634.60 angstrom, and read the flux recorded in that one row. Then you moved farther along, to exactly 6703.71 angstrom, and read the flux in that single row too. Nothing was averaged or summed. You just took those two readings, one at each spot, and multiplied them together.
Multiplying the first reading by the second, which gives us 499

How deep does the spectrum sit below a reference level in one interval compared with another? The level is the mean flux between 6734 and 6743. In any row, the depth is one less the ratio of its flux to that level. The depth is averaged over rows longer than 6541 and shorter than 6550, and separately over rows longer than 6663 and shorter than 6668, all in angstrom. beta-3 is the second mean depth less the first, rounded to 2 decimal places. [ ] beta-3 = 0.10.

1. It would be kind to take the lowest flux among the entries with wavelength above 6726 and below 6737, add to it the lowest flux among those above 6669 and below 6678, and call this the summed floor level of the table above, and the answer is 42.4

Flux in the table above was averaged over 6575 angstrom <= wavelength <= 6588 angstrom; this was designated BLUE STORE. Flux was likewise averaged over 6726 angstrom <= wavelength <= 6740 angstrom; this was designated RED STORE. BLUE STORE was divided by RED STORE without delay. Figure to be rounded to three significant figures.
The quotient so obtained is 1.12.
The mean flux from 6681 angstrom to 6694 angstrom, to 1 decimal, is 22.0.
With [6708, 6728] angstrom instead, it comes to 22.1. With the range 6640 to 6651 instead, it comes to 22.8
